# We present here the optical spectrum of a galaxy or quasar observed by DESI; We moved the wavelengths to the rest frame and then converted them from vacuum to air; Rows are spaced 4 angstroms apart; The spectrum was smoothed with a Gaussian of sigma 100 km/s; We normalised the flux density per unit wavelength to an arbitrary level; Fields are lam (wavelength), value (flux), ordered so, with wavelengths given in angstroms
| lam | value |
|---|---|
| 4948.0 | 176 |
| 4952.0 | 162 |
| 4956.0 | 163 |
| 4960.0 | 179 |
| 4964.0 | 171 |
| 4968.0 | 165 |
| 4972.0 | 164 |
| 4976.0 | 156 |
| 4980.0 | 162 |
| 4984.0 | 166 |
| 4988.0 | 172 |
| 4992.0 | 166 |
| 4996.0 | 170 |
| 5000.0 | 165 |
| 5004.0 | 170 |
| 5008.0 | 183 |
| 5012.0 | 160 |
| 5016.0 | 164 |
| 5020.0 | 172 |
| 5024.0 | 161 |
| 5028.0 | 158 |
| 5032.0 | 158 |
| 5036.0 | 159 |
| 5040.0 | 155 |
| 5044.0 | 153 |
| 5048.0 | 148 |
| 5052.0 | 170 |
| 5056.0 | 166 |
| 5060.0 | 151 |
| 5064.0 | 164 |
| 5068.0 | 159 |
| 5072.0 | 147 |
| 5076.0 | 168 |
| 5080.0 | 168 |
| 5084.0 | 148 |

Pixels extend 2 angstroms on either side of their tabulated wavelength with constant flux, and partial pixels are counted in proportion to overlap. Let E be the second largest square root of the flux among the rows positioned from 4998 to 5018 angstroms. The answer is 13.0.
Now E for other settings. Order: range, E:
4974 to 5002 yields 13.0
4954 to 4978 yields 13.1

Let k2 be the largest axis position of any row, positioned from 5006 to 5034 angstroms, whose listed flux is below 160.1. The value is 5032.0 angstroms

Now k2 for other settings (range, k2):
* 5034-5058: 5048.0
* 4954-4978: 4976.0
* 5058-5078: 5072.0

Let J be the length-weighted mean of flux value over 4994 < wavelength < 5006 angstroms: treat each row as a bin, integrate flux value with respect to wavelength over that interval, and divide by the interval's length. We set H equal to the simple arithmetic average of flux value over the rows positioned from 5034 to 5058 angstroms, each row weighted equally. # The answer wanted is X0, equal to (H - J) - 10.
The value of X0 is -20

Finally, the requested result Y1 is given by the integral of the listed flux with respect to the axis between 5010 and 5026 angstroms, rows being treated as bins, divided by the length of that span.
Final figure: 164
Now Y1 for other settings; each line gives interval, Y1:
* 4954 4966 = 171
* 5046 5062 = 159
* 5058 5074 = 155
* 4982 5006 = 168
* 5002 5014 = 171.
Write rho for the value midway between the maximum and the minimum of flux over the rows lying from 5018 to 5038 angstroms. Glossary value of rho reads 165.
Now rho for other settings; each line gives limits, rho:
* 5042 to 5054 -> 159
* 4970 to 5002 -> 164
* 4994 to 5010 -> 174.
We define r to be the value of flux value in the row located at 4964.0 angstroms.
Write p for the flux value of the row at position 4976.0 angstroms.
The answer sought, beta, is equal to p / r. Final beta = 0.91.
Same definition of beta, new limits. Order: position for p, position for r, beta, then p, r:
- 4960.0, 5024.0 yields 1.11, 179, 161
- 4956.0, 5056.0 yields 0.98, 163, 166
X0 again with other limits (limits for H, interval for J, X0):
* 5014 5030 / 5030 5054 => -3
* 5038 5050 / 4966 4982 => -20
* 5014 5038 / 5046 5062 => -7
